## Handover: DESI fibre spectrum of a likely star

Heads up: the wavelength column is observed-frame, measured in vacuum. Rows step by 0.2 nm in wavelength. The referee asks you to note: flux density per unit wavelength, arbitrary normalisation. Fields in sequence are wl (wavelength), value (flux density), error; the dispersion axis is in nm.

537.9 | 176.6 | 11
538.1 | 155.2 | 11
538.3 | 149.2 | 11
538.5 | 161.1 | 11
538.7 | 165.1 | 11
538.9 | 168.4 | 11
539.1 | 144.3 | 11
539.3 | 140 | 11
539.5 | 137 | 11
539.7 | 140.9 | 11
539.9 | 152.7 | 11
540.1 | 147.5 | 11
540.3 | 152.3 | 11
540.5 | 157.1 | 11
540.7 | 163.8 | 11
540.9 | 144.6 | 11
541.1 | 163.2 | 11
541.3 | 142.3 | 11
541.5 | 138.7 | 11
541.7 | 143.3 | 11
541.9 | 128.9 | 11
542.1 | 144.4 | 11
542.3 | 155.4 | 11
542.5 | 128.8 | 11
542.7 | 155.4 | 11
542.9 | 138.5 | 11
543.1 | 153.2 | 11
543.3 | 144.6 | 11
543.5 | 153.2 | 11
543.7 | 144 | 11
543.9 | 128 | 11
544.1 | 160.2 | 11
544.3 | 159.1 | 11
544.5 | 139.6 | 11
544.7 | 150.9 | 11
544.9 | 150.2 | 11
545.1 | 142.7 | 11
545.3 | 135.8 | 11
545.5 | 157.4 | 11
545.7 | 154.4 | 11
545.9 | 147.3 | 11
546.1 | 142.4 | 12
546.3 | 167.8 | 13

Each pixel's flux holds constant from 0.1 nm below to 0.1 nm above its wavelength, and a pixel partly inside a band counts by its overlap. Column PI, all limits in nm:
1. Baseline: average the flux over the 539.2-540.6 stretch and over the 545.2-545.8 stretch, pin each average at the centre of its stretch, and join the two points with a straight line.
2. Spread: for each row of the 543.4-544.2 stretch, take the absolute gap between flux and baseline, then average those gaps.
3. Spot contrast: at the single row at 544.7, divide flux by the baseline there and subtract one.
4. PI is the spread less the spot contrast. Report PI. 10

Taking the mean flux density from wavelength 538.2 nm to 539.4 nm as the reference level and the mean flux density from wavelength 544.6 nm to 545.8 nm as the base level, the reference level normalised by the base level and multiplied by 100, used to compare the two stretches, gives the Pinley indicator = 104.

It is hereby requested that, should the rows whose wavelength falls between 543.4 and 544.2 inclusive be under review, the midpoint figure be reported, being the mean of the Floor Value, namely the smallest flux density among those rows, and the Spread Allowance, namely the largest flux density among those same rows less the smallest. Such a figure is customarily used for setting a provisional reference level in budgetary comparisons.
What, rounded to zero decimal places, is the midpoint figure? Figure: 80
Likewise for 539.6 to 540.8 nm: 82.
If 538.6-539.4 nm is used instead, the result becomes 84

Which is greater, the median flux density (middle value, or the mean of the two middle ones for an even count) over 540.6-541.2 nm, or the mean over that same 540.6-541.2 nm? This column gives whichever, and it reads 163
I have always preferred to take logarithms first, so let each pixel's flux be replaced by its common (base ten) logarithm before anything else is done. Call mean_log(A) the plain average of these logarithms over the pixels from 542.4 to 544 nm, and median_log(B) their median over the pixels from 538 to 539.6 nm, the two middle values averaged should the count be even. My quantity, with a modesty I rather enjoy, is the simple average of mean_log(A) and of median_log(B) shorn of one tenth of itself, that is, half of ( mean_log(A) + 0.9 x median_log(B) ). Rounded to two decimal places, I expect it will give 2.06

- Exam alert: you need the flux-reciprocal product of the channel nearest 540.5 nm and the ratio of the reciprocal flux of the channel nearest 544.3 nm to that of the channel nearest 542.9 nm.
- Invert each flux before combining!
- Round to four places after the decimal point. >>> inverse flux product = 0.0055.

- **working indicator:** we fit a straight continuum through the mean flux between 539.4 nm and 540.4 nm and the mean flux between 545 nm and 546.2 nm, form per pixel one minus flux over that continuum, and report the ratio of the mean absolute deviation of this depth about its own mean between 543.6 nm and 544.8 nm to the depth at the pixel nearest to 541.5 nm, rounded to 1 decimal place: 1.3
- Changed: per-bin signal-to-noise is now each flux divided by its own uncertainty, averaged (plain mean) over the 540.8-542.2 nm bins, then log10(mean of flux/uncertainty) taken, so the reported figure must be 1.116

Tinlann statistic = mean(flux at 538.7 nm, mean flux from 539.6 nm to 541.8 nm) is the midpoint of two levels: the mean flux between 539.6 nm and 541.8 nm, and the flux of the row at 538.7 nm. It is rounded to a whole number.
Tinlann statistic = 157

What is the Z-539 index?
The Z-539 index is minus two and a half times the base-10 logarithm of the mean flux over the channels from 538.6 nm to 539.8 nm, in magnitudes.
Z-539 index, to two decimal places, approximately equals -5.44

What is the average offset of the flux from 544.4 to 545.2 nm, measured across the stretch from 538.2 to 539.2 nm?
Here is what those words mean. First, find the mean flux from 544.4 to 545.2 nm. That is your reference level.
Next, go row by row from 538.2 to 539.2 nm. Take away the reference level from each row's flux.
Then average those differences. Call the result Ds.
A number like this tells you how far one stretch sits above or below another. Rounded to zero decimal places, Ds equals 12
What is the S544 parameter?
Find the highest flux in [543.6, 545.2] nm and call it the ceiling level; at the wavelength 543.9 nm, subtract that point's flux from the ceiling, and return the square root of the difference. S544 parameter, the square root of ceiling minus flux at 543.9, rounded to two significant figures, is 5.7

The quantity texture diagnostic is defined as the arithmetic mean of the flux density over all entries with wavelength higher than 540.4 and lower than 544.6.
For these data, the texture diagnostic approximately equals 147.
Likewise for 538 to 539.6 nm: 153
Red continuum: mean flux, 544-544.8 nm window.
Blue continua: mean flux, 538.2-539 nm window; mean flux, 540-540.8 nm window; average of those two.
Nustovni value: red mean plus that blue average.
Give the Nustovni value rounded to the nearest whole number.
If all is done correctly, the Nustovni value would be 311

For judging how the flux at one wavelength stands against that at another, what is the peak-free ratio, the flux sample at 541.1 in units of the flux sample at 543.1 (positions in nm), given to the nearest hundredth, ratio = 1.07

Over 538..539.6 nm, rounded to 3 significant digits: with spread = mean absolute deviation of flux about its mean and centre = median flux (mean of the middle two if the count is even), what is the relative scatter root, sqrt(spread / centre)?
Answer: 0.255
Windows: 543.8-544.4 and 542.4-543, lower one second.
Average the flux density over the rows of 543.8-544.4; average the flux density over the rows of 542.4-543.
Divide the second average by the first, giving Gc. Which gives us 0.95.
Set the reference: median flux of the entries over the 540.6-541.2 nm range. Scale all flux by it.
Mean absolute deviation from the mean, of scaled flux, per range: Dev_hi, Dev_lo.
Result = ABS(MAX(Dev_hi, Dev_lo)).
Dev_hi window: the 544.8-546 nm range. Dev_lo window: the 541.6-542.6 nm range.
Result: 0.055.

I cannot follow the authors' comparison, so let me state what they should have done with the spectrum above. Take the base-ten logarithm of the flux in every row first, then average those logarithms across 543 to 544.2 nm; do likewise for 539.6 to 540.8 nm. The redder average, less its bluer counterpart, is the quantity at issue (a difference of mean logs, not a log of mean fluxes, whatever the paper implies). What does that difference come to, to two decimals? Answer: -0.02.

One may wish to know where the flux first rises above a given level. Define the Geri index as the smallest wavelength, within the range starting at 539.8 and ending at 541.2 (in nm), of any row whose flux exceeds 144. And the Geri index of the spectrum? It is 539.9 nm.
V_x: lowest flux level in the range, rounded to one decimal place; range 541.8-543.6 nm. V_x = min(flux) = 128.8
